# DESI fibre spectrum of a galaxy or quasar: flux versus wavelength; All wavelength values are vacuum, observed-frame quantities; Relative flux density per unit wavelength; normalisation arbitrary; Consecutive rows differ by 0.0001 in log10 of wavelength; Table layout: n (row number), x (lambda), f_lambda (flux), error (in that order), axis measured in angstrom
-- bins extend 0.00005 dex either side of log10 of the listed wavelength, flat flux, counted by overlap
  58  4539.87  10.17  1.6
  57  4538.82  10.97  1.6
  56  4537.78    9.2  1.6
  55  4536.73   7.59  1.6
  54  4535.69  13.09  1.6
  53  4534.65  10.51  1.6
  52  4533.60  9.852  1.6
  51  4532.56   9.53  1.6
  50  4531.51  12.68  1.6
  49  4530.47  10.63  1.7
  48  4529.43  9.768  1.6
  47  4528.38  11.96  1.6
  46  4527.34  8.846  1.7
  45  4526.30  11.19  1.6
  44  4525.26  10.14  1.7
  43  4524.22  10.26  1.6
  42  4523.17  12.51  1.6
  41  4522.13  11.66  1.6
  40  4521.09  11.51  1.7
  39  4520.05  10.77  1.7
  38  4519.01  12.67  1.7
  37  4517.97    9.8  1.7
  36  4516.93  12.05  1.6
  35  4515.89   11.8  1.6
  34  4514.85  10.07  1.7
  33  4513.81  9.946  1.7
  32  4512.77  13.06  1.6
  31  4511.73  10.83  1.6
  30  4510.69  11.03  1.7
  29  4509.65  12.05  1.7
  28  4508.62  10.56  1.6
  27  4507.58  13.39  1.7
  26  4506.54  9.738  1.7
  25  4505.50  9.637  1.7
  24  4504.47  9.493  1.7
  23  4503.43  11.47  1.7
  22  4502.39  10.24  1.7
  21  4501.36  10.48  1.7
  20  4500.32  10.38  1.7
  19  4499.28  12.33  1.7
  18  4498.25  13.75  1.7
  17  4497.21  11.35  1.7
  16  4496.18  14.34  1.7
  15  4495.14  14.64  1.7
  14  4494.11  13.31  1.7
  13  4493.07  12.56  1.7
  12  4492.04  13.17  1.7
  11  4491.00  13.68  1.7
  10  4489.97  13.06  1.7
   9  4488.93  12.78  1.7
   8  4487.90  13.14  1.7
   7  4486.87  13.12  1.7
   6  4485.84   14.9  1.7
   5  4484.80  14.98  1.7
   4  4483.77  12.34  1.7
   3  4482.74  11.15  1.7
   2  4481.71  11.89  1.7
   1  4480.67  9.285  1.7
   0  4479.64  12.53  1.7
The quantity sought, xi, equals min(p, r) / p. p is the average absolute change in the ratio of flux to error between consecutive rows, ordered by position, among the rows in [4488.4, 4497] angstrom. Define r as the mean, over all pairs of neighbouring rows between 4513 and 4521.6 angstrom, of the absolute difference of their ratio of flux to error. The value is 1.00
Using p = 0.4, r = 0.96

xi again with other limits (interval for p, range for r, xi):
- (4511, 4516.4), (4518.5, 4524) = 0.50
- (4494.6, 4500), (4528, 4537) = 1.00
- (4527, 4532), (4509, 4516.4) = 0.75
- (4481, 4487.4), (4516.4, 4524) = 1.00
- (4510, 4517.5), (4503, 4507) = 0.46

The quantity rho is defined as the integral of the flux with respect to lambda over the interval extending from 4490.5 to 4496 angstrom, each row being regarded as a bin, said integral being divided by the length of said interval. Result 13.5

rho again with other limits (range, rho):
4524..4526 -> 10.3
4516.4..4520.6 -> 11.3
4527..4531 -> 10.4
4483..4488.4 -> 13.6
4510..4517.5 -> 11.3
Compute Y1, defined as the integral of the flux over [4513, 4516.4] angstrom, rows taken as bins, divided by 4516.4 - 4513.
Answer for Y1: 10.8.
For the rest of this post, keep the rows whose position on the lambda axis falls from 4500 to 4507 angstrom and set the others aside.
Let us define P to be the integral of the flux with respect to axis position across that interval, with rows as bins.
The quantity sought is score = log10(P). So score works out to 1.85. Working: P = 71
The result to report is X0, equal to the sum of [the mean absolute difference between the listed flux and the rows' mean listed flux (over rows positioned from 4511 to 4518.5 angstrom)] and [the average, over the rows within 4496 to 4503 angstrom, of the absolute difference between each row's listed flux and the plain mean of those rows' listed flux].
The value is 2.45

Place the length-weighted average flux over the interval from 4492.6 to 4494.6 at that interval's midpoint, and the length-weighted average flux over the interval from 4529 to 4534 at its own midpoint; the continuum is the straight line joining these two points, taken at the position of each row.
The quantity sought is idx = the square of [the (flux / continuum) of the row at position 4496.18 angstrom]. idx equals 1.3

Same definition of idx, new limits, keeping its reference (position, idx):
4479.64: 0.8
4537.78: 0.8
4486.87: 1.0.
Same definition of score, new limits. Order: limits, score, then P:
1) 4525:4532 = 1.88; 75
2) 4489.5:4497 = 2.00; 101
